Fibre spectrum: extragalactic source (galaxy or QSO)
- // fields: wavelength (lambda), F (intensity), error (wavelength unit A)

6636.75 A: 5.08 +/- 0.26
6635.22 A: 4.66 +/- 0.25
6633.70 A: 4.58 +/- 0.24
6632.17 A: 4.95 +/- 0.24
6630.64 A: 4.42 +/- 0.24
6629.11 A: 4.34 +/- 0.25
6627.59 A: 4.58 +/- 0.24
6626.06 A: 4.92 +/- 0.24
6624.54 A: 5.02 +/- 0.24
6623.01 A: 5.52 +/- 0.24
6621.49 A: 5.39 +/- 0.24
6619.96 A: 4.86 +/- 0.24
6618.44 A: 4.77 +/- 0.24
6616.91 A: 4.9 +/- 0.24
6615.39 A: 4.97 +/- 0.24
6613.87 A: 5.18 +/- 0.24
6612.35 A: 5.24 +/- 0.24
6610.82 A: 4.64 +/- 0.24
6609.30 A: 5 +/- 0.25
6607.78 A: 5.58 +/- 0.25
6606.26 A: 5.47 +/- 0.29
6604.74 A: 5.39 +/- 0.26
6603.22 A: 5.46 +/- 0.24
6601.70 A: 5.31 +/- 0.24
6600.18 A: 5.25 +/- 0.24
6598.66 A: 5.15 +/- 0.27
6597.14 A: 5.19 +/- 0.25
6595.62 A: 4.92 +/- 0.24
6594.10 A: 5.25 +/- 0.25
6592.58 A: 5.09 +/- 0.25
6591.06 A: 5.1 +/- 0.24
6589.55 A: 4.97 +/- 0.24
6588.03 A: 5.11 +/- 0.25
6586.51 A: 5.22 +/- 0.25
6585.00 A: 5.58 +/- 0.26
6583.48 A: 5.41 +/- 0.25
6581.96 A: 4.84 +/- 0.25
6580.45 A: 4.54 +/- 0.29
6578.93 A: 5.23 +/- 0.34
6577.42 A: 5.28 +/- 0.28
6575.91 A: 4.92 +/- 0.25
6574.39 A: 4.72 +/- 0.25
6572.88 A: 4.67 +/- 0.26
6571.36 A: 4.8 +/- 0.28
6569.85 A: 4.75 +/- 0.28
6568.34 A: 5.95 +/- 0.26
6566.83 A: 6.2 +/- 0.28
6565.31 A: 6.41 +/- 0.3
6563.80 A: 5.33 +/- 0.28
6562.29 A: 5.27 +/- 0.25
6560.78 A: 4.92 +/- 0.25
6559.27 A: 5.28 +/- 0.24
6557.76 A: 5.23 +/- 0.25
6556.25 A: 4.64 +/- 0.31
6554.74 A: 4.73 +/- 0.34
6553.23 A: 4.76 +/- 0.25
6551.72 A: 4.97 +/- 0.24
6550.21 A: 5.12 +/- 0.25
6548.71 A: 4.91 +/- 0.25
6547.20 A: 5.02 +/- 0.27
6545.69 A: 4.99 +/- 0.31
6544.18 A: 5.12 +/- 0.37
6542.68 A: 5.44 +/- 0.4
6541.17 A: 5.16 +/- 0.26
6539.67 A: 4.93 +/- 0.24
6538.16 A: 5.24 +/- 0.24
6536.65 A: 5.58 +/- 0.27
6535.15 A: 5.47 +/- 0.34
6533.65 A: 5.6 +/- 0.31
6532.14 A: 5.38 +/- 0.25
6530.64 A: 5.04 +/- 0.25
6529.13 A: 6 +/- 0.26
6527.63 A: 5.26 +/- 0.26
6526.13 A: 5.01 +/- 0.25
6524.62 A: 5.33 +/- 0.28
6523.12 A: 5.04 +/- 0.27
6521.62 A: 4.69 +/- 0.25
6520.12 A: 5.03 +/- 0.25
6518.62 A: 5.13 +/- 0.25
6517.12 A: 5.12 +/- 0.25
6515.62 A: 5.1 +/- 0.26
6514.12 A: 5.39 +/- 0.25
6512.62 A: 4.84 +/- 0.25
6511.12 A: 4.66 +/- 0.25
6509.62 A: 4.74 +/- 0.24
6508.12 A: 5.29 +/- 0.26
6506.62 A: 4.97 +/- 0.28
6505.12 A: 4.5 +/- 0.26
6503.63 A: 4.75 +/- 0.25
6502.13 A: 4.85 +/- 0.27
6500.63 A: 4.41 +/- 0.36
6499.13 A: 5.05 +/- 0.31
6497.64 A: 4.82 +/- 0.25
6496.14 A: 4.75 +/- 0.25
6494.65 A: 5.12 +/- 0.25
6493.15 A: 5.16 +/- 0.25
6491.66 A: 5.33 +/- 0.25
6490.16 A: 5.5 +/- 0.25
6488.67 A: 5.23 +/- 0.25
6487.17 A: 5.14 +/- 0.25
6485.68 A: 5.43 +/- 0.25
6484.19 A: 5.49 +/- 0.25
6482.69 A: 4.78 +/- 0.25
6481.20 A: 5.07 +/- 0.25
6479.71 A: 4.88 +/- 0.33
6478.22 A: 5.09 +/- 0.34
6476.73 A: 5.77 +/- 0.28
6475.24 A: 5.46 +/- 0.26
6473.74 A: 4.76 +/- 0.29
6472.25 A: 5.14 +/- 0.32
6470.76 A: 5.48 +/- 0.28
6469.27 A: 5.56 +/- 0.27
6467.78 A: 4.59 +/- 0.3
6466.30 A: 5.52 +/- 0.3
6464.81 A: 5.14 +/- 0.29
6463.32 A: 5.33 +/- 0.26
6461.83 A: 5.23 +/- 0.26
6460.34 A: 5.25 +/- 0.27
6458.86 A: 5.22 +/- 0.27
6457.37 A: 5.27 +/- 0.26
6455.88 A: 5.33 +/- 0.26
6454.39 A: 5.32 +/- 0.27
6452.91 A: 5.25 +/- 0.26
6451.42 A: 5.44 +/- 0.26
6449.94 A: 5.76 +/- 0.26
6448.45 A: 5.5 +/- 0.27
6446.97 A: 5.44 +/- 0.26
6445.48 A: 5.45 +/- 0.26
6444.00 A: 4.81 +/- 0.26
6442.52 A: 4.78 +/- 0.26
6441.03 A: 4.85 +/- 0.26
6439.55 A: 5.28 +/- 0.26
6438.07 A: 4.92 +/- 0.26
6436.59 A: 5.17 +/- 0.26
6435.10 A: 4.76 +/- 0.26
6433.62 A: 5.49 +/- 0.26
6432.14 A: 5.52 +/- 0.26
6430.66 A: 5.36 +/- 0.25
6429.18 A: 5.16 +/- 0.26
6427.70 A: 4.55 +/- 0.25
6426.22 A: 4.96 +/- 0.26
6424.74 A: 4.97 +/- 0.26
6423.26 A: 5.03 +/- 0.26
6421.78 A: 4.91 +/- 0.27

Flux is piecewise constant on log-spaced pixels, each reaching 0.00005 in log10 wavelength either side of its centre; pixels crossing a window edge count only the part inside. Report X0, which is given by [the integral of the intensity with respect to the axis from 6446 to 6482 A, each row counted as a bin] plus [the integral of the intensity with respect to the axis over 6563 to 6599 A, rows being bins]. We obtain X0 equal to 377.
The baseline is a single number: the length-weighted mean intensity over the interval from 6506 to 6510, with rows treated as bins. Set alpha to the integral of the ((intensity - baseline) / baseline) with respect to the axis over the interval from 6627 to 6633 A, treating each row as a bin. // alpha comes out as -0.54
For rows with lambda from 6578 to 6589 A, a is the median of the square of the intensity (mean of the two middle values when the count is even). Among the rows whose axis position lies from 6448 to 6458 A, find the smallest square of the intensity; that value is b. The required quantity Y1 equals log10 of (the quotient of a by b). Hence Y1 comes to 0.00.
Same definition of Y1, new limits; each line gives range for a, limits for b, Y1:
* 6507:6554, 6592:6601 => 0.03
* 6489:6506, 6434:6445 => 0.02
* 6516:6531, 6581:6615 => 0.08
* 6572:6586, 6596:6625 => 0.05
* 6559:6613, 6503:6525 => 0.13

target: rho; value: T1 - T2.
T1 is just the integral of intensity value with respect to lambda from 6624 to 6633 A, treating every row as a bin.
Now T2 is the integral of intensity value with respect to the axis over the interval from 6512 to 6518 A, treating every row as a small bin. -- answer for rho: 12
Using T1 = 42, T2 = 31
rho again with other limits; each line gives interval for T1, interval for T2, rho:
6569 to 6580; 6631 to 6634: 40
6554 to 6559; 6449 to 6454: -3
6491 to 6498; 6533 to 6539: 3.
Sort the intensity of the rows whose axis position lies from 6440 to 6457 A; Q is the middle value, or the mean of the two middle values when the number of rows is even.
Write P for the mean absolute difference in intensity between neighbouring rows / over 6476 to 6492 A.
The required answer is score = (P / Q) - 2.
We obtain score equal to -1.94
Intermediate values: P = 0.30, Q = 5.33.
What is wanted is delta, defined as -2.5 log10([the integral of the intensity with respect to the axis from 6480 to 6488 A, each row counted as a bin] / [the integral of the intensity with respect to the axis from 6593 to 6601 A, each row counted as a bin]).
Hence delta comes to -0.004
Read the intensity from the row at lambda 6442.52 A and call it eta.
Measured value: 4.78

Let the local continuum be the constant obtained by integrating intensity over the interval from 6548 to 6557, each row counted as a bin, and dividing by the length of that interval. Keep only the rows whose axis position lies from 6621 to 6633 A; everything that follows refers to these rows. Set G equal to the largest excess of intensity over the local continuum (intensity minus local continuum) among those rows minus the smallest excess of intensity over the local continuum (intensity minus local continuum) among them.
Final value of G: 1.18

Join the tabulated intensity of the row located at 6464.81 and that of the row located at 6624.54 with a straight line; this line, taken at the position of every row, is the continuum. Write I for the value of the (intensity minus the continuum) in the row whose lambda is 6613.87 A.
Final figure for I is 0.15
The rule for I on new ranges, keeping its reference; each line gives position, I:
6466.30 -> 0.38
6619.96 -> -0.16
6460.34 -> 0.11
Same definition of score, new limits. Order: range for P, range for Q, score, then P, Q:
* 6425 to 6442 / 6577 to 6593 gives -1.93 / 0.36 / 5.11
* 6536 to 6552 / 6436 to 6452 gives -1.96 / 0.21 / 5.28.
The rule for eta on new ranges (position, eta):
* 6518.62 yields 5.13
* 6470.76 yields 5.48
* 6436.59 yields 5.17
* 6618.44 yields 4.77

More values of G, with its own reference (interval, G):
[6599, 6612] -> 0.94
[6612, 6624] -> 0.75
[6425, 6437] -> 0.97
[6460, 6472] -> 0.97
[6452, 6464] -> 0.11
